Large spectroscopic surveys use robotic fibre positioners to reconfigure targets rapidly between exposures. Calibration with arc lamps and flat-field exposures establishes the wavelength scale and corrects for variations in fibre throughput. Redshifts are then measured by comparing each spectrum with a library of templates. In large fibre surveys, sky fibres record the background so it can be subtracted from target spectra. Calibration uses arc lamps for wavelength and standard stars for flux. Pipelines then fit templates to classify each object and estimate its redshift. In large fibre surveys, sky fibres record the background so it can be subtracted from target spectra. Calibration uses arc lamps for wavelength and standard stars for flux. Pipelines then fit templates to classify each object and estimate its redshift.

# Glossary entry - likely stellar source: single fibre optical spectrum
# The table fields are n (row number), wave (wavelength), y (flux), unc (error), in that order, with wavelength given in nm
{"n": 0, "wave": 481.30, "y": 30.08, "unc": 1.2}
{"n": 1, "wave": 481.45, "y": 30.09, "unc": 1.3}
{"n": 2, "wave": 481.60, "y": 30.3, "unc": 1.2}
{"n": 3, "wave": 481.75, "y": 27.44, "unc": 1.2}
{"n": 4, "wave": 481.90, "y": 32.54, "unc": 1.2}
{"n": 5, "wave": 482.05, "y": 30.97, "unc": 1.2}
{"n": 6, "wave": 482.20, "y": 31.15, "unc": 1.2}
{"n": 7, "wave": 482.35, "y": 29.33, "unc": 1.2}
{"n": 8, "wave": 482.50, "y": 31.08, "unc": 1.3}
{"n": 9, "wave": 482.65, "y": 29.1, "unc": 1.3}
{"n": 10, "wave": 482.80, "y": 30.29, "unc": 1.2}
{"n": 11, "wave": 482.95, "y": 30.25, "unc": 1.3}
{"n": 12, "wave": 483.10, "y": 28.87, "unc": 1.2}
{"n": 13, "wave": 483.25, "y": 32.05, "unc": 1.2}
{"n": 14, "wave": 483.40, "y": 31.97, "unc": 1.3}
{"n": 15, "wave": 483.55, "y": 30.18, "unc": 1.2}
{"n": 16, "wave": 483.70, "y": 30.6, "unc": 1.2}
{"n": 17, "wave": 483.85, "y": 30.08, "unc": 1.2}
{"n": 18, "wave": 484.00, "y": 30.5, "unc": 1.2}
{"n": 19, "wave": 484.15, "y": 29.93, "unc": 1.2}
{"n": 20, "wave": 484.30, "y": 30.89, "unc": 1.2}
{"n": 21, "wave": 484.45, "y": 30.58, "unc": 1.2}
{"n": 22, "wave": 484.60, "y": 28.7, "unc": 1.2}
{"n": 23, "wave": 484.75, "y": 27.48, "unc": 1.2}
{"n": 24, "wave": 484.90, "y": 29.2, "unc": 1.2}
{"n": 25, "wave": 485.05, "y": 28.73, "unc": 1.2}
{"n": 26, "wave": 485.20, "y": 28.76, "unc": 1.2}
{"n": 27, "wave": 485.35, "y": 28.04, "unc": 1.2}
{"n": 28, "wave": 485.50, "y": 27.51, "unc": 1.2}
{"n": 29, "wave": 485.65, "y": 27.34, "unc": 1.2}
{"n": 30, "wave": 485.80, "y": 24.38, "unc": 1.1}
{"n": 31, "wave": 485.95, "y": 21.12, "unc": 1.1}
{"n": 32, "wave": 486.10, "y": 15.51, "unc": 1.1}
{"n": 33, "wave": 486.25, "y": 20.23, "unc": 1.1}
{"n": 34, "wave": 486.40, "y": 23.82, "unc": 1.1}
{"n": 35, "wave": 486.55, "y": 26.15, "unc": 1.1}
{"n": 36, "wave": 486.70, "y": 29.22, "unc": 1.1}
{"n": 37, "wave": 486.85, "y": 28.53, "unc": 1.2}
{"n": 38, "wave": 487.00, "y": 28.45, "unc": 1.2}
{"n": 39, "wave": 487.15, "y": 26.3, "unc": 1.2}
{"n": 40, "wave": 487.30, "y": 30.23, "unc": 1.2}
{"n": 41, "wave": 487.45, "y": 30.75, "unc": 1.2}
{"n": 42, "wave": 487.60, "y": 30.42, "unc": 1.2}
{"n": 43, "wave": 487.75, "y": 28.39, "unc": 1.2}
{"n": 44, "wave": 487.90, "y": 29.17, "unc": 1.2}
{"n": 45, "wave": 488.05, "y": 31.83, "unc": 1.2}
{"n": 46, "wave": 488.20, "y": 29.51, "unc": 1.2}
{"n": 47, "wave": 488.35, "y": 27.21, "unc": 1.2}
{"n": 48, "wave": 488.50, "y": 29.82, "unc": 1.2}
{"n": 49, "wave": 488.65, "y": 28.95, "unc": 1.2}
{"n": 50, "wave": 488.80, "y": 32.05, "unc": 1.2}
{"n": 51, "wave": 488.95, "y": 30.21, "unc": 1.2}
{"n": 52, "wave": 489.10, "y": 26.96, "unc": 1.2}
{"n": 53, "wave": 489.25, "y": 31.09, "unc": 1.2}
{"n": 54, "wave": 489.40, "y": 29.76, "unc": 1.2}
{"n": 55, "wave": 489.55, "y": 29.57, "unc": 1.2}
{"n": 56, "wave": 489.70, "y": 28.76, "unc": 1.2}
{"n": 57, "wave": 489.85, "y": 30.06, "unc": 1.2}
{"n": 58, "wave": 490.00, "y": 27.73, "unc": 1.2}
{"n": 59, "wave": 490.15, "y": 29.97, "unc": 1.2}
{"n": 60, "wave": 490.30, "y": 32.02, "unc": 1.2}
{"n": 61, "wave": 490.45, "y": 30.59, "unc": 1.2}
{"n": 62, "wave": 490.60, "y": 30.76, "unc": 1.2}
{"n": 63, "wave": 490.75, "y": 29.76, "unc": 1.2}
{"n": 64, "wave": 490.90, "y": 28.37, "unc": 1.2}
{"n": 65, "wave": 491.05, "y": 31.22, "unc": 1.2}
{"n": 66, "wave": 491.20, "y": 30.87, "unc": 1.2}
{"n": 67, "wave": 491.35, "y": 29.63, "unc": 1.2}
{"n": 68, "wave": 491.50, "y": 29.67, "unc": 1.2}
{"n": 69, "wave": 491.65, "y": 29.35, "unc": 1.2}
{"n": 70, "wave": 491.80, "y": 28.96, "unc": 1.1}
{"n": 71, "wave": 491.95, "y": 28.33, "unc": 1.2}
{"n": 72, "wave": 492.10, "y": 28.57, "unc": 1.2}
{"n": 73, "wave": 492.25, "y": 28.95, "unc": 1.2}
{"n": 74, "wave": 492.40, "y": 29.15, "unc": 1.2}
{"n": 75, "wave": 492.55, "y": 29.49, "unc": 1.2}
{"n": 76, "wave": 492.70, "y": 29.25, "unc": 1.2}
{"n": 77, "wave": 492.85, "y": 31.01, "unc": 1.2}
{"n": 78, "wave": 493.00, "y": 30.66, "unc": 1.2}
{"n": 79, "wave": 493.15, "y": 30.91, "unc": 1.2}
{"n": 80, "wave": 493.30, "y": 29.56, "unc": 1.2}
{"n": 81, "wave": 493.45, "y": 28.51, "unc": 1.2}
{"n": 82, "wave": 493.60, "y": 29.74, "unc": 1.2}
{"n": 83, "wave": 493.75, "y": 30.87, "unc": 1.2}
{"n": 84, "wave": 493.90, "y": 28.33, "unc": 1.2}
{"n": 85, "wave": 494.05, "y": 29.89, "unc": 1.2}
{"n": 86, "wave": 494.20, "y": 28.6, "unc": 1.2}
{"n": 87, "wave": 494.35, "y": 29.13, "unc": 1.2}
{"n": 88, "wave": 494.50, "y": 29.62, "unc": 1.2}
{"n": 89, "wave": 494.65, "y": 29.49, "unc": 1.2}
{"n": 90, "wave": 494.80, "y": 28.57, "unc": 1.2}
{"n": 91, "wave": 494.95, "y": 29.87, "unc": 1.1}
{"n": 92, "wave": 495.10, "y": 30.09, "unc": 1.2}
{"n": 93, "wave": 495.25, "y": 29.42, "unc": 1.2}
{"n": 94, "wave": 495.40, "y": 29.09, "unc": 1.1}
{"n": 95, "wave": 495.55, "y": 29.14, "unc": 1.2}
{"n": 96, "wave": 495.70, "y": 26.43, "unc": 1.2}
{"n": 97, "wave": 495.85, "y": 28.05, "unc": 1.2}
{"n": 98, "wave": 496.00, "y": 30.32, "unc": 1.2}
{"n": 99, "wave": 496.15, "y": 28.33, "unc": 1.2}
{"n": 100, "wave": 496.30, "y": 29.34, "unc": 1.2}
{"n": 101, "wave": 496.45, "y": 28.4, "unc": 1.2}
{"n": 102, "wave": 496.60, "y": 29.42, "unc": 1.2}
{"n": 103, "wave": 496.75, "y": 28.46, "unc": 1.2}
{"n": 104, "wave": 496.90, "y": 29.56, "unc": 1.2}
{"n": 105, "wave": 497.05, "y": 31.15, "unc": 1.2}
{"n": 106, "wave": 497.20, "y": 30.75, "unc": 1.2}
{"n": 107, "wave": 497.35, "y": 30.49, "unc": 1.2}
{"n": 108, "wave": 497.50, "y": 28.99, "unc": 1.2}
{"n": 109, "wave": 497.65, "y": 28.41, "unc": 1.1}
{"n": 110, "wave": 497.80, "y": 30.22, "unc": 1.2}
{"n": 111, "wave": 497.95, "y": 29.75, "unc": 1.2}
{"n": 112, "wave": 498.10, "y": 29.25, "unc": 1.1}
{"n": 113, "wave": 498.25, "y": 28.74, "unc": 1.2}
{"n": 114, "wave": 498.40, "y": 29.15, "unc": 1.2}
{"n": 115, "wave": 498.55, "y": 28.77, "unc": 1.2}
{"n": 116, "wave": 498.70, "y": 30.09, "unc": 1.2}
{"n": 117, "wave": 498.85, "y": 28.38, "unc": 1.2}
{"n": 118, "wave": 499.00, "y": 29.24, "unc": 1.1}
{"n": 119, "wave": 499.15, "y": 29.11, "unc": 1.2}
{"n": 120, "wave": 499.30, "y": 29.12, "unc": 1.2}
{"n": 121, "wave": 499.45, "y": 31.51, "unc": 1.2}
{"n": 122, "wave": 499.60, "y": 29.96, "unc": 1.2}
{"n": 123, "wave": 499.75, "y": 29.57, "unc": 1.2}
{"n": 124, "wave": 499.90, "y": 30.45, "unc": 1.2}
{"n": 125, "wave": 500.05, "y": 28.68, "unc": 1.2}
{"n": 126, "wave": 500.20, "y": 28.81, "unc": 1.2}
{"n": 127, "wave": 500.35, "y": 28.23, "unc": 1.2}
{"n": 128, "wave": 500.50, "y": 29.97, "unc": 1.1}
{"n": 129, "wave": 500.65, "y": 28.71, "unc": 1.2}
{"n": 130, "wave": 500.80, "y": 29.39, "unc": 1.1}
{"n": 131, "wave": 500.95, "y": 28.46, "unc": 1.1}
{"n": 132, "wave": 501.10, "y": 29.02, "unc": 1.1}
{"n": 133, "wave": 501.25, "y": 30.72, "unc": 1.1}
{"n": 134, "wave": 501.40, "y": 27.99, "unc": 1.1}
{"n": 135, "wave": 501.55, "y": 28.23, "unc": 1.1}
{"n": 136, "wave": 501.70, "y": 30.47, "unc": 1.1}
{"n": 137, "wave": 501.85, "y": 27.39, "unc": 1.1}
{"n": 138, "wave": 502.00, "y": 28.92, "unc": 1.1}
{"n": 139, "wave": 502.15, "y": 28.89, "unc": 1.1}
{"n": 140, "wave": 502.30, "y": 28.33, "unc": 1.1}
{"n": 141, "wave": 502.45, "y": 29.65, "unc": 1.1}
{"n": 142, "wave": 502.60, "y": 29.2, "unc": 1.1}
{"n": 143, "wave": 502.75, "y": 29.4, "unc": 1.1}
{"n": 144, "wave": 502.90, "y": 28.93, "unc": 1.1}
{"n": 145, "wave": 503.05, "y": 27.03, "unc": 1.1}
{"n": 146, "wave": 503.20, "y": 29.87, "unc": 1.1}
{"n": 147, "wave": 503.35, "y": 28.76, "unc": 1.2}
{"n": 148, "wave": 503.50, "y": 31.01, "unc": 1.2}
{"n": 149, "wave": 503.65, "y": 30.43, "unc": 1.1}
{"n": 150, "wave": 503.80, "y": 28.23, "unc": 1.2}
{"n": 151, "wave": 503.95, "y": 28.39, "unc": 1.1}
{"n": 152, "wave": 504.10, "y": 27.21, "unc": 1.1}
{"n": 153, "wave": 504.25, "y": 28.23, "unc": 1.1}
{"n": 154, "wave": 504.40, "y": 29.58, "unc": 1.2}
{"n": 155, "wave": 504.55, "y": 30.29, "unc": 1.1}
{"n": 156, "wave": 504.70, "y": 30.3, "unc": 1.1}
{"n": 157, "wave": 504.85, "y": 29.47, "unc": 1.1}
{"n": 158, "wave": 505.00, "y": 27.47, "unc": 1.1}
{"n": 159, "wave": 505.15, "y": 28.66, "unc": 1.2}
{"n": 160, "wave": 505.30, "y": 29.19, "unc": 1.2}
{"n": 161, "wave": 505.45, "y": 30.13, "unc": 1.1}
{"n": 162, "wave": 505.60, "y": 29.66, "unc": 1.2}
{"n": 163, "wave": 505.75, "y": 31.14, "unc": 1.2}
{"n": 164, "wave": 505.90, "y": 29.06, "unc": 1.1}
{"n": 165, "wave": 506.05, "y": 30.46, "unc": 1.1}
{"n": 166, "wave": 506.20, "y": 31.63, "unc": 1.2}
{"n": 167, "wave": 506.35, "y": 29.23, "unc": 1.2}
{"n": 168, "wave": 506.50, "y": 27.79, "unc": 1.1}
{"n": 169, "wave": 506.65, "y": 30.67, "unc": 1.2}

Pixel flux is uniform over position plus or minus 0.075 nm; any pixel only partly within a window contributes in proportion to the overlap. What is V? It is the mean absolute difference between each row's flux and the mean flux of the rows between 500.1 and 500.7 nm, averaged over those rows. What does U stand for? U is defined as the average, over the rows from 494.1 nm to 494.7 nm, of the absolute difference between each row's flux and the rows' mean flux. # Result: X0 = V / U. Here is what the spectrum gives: 1.5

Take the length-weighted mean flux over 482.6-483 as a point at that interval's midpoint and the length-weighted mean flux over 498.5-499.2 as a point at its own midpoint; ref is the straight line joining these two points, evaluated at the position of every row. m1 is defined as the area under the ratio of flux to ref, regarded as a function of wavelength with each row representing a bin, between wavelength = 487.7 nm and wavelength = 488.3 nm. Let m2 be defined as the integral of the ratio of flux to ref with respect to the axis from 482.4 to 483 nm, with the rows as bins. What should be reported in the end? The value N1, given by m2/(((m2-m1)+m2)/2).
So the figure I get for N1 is 1.99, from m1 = 0.600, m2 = 0.605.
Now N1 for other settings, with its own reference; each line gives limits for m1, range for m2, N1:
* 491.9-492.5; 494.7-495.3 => 1.95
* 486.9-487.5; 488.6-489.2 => 1.94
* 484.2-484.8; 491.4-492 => 2.00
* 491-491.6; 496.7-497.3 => 1.99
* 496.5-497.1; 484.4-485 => 2.09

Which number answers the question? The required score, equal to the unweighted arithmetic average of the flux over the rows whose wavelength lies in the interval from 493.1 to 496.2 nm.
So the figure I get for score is 29.2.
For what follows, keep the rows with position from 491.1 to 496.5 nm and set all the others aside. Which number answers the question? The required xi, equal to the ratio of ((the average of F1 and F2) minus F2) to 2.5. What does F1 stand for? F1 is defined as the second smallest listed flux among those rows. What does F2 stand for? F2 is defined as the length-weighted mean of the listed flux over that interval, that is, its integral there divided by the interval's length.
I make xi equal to -0.26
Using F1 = 28.05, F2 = 29.3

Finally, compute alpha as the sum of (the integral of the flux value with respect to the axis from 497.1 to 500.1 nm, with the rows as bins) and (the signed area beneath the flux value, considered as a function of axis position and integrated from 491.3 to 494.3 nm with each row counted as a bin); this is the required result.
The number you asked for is 177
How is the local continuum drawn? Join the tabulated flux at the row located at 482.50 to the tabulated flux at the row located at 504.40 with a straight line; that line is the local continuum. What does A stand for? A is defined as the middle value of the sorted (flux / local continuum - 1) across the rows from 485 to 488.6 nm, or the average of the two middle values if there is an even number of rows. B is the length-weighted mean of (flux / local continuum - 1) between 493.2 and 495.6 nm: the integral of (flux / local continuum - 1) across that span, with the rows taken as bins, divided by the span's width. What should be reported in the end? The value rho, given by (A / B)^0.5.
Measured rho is 1.62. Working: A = -0.076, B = -0.029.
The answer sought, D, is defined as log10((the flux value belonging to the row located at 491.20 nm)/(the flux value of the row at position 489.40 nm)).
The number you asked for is 0.02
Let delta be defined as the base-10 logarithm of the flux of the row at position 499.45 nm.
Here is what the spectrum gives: 1.50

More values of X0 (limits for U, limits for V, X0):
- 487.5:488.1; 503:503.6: 1.1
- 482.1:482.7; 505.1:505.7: 0.5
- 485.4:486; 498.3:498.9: 0.2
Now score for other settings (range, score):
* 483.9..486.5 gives 26.6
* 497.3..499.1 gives 29.3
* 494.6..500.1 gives 29.3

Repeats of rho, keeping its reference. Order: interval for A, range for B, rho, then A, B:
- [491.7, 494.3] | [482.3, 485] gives 1.10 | -0.037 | -0.031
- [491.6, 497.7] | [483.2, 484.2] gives 2.07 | -0.035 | -0.008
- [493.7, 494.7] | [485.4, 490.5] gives 0.54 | -0.025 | -0.087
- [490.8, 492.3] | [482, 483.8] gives 1.50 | -0.042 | -0.019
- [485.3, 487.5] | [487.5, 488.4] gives 1.72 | -0.114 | -0.039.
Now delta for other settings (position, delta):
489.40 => 1.47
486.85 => 1.46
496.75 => 1.45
